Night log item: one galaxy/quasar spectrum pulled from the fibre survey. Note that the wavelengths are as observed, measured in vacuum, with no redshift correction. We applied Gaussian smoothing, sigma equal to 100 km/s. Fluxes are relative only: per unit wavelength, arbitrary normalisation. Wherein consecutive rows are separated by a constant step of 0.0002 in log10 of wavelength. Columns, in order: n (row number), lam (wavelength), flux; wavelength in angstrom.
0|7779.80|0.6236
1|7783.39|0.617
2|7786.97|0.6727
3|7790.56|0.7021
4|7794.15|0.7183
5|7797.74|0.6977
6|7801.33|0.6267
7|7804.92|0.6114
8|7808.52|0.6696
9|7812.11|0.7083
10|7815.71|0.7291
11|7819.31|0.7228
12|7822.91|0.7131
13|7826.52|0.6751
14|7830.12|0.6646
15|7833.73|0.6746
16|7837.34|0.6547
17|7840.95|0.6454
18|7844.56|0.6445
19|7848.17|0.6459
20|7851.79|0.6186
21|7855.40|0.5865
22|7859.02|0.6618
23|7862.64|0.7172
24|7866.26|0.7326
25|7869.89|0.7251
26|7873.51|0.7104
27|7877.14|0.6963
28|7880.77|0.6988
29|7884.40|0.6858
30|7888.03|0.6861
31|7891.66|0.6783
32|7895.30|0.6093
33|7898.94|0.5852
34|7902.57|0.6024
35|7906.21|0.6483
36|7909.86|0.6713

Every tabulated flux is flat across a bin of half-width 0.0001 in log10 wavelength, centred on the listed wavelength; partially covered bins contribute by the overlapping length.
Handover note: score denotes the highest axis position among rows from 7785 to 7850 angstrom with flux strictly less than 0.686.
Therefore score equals 7848.17 angstrom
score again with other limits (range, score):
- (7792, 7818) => 7808.52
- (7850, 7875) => 7859.02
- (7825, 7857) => 7855.40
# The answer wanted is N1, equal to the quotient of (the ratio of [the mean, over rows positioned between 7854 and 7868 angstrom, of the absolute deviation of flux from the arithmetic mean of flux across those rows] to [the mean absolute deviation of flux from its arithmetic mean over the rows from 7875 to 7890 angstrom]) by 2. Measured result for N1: 4.34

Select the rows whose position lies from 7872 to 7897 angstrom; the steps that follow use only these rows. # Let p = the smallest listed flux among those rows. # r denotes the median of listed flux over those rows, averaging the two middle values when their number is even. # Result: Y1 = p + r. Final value 1.30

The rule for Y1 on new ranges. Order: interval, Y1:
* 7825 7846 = 1.30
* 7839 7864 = 1.23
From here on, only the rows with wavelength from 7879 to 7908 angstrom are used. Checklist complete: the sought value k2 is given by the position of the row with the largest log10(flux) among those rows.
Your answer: 7880.77 angstrom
